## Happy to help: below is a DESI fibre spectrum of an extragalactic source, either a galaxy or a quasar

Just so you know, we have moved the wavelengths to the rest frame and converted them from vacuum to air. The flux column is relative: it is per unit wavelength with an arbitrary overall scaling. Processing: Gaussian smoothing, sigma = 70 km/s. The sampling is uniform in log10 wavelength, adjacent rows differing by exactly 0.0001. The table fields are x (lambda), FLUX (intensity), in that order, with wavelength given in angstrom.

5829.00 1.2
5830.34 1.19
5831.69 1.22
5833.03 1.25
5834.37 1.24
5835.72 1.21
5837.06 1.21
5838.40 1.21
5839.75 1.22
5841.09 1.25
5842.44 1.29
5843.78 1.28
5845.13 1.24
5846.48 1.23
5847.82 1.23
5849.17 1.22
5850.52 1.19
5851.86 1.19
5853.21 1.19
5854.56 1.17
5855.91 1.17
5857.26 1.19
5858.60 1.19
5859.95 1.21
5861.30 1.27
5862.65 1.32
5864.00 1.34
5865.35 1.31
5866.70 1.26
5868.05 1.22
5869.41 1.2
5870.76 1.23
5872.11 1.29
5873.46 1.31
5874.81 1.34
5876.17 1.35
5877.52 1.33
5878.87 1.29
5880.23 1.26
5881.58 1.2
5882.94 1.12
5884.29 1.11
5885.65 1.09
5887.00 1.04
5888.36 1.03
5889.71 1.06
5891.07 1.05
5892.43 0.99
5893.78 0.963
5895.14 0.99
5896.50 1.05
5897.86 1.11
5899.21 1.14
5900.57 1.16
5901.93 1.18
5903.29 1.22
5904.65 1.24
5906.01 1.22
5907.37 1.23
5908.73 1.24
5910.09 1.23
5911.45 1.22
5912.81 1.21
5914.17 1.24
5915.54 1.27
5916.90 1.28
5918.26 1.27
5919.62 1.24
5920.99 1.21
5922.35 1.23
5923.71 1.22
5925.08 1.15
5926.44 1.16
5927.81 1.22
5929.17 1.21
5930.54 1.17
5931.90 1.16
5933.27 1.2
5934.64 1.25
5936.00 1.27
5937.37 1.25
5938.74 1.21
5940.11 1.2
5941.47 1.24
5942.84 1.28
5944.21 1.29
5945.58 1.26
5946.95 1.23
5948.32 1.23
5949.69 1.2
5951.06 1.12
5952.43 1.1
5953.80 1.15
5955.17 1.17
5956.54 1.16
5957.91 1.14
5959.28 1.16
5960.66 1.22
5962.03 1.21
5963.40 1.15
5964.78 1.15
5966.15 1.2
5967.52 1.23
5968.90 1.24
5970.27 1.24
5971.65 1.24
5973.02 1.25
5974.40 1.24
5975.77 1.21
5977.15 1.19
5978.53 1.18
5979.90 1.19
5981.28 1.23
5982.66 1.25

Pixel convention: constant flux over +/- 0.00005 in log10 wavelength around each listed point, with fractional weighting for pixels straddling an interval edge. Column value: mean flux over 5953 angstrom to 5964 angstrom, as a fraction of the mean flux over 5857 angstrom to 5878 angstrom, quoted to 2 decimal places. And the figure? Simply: 0.92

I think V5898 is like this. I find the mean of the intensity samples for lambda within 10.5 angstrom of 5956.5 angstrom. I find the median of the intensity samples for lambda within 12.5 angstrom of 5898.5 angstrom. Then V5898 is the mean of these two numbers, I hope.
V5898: 1.15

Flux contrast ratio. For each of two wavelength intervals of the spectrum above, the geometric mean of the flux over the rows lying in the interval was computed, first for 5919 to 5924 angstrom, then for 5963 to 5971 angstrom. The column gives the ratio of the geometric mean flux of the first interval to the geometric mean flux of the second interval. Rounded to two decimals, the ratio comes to 1.02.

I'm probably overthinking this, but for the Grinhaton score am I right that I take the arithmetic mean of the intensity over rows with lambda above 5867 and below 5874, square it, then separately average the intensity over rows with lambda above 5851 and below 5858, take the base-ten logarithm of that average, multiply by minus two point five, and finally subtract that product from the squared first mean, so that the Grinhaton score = 1.74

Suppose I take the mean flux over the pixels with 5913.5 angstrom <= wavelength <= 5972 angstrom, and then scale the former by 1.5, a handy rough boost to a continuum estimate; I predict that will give 1.81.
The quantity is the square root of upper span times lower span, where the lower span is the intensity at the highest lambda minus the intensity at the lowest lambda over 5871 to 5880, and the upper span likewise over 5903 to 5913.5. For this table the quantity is 0.000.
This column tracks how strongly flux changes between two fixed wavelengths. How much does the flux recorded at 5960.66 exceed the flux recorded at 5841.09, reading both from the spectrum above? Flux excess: -0.030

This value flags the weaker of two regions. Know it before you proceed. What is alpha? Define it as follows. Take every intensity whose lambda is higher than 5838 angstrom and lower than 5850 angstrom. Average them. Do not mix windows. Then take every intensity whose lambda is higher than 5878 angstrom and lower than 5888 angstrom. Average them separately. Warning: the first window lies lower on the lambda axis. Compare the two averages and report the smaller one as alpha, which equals 1.16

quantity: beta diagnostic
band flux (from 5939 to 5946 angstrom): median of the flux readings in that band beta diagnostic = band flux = 1.26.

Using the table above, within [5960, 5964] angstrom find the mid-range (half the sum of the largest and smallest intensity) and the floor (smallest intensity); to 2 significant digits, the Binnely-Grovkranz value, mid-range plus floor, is 2.3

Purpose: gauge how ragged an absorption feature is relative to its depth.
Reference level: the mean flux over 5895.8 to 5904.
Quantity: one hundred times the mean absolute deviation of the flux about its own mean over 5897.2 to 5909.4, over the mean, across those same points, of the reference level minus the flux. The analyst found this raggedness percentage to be -81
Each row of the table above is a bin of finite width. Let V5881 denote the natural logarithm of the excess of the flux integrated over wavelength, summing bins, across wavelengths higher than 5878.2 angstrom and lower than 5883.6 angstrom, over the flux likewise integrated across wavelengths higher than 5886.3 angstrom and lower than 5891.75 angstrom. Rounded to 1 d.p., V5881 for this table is -0.1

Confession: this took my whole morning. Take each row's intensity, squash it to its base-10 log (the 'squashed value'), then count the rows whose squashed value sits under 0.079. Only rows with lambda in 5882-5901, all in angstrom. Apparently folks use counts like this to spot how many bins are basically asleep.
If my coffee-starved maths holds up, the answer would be 14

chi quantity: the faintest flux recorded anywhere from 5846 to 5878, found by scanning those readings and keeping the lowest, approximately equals 1.17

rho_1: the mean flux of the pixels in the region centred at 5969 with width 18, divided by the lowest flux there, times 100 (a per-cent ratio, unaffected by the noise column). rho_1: 105.5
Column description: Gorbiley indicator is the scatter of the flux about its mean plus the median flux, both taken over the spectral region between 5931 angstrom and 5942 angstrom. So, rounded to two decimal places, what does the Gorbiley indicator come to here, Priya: 1.26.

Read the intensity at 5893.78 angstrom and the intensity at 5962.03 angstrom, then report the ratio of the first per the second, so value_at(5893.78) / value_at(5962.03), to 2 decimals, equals 0.80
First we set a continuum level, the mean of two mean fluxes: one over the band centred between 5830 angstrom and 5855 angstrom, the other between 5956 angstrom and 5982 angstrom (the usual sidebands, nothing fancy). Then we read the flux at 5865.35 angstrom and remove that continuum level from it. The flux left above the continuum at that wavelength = 0.10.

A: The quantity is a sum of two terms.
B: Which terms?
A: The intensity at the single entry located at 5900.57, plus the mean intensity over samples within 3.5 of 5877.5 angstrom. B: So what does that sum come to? 2.47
